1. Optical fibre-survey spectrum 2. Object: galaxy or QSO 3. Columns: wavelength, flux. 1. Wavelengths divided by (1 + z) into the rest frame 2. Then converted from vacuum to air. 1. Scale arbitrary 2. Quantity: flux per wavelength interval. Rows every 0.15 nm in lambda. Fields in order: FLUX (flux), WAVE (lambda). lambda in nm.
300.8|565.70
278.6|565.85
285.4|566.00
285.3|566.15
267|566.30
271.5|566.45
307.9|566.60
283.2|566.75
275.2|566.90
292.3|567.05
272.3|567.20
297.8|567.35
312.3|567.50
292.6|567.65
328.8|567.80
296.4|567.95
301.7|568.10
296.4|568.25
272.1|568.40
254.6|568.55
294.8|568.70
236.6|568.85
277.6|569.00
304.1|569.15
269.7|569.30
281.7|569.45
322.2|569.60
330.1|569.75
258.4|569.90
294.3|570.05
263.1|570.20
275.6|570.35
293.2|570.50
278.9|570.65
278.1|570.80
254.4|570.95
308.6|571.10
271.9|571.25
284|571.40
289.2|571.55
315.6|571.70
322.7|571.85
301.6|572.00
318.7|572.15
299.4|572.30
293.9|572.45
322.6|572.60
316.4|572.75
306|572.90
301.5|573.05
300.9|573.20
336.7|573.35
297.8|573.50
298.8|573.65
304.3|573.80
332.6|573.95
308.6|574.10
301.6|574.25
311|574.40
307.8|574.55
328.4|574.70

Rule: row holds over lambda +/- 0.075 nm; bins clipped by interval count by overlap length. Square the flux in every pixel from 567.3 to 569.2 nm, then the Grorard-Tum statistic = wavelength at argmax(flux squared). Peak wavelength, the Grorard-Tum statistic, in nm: 567.80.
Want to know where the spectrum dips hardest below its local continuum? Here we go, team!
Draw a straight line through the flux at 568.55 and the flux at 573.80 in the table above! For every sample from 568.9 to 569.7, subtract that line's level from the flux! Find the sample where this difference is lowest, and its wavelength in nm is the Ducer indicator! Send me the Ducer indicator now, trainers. 569.30 nm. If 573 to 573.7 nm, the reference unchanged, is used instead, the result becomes 573.65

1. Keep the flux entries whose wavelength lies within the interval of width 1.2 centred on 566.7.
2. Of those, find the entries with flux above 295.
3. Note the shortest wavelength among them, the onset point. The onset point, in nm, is 566.60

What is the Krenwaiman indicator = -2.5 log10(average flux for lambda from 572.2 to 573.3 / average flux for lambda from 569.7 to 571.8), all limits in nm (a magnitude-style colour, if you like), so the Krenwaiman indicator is -0.08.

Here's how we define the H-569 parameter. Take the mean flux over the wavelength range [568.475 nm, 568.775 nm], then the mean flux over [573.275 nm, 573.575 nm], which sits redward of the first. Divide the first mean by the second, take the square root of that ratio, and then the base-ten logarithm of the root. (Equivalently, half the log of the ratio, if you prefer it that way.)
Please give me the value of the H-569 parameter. -0.031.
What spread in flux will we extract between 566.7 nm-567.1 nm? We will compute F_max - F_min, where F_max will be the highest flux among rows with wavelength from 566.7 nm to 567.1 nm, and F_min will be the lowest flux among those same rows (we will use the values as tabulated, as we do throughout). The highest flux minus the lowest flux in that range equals 17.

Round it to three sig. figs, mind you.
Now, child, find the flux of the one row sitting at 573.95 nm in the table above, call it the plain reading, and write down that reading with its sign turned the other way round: -333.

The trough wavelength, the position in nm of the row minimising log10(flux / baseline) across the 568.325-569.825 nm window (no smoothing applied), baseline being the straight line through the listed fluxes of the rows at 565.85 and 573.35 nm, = 568.85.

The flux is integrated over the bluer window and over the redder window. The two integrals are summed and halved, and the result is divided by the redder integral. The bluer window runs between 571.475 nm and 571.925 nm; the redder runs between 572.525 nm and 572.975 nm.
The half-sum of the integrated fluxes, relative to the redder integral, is 0.99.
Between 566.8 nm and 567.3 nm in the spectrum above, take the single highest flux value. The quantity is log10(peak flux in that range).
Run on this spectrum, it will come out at 2.466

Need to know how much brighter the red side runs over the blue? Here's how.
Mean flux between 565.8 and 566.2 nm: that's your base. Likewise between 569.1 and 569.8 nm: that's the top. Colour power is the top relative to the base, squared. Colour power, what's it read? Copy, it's 1.13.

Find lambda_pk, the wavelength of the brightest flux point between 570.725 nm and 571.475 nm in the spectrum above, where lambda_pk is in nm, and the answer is 571.10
